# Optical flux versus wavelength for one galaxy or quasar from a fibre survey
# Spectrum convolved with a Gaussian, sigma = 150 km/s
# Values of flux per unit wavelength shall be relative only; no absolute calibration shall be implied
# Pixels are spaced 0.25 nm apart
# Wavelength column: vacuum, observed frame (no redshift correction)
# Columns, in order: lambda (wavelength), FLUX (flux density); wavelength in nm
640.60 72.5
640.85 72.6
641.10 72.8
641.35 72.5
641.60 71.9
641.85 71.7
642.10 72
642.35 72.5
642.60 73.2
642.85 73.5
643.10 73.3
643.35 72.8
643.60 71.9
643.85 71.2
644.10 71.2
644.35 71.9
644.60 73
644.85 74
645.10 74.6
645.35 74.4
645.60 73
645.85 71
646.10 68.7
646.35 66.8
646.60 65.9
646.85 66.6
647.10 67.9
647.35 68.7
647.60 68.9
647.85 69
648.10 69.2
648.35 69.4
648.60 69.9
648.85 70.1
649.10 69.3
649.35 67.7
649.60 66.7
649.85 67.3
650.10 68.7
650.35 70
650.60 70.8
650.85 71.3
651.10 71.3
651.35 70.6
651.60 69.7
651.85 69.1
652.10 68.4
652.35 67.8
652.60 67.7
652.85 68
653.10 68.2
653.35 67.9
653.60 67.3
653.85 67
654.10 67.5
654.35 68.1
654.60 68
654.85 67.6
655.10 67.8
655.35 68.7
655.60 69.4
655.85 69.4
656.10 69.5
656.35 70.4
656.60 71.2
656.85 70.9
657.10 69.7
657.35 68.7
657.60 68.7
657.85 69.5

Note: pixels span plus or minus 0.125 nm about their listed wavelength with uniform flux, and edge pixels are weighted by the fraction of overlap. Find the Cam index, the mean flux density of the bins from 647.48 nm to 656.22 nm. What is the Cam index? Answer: 69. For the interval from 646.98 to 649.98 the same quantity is 69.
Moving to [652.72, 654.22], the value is 68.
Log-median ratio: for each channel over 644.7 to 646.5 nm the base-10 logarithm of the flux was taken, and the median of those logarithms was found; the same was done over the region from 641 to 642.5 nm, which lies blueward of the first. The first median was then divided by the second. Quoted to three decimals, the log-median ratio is 1.002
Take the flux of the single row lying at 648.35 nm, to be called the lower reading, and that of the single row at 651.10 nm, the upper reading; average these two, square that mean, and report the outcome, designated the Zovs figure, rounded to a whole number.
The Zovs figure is 4949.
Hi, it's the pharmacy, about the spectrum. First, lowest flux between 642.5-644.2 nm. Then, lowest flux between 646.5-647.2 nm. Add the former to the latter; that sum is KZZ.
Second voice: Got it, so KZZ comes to 137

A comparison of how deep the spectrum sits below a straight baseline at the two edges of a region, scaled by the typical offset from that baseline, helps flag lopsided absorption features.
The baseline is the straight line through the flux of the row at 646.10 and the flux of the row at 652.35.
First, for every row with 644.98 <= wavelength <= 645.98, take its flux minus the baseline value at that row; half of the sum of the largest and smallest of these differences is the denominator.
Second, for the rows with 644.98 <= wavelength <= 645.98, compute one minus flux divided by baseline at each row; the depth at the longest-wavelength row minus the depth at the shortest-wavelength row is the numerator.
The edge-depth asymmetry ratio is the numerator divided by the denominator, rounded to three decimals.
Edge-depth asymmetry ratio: 0.013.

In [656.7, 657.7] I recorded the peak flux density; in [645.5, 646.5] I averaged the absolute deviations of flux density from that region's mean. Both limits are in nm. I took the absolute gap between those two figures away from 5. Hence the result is -63.8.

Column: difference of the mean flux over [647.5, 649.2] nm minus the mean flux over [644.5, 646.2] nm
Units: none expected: -3.3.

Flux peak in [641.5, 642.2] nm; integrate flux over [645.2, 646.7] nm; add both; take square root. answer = 13.3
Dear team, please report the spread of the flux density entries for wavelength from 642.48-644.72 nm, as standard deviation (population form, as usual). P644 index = 0.9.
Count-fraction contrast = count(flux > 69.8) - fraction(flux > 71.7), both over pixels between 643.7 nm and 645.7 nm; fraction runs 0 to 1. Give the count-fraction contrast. 7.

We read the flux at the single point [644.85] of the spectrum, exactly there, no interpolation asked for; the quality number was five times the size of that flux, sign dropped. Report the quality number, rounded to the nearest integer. 370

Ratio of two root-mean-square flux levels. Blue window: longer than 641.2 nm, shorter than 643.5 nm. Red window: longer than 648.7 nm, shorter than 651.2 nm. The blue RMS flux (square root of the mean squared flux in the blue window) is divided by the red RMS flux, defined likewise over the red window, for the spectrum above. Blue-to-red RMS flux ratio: 1.05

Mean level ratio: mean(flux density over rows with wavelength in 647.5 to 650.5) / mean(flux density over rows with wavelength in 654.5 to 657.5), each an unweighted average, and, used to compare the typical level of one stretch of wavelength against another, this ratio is 0.99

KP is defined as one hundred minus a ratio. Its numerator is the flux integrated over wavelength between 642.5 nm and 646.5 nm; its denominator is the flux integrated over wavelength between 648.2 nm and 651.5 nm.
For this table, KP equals 98.7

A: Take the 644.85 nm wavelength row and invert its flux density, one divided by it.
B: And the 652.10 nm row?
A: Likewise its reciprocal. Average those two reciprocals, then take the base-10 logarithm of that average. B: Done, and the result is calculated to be -1.852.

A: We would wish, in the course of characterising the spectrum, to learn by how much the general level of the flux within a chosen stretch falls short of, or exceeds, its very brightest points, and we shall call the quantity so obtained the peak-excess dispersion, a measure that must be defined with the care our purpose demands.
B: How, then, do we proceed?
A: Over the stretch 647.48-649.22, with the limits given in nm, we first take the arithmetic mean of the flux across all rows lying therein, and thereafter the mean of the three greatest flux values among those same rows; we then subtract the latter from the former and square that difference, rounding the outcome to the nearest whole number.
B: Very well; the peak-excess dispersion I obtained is 0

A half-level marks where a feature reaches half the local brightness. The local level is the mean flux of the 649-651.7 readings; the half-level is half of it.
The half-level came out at 34.7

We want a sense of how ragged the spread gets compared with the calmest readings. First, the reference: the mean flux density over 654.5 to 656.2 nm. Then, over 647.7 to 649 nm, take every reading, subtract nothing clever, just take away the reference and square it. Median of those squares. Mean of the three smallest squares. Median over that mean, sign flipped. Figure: -1.7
